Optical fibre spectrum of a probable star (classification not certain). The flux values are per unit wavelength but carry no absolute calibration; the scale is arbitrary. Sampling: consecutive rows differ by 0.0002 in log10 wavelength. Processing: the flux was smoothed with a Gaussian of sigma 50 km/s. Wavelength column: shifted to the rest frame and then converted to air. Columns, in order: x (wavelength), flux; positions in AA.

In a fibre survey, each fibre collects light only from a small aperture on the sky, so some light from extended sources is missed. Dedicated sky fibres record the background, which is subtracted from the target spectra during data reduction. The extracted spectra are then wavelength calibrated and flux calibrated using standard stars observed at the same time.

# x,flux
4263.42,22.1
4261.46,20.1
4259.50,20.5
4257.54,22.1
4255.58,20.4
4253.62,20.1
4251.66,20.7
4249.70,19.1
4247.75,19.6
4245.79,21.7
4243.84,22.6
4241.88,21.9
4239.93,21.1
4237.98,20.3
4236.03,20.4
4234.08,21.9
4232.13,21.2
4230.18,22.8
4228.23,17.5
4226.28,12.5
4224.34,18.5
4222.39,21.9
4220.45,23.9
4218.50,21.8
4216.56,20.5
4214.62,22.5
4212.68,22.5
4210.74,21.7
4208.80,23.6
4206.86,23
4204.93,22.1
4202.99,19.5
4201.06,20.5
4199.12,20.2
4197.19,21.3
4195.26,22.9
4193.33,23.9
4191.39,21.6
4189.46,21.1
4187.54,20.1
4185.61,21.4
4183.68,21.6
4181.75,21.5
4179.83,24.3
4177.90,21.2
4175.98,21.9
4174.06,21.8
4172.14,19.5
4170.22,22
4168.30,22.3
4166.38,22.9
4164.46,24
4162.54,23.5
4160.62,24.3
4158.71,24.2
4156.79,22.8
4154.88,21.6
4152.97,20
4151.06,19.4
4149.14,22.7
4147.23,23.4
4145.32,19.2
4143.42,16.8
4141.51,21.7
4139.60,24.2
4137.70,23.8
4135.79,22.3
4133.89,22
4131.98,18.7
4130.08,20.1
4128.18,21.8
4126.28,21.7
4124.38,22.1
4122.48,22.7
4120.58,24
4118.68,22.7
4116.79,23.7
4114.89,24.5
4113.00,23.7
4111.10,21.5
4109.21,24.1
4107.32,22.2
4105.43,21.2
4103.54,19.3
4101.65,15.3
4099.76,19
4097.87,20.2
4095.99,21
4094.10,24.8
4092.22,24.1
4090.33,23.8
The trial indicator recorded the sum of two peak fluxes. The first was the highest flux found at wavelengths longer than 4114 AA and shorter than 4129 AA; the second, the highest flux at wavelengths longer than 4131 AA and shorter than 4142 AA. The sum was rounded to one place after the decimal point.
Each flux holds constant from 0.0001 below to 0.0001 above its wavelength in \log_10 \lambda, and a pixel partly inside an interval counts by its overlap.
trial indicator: 48.7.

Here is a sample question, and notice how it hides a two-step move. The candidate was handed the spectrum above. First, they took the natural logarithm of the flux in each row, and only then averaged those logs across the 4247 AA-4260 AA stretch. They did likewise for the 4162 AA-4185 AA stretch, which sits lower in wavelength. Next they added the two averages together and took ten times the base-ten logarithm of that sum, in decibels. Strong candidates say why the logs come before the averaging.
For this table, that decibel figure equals 7.86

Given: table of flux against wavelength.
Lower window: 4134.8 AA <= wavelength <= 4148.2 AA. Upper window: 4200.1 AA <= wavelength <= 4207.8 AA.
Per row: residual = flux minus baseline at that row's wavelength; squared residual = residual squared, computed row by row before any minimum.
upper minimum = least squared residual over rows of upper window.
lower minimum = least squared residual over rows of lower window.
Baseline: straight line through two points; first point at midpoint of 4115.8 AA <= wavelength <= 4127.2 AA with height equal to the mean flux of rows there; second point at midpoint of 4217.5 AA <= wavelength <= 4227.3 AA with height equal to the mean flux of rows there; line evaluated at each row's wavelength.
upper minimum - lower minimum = 0.01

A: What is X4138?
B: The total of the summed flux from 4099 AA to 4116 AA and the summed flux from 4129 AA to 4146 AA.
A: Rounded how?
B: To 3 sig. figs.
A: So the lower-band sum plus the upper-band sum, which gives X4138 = 380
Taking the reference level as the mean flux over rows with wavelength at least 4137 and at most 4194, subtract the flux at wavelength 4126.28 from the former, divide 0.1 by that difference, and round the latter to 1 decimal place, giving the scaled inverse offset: 0.4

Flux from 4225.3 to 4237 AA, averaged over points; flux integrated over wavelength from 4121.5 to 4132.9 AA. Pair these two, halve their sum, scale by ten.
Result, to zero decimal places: 1305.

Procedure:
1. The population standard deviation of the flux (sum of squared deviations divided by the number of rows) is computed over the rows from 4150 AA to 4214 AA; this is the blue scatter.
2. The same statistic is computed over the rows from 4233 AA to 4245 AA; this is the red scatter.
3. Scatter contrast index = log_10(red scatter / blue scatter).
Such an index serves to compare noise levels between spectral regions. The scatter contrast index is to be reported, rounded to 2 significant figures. -0.23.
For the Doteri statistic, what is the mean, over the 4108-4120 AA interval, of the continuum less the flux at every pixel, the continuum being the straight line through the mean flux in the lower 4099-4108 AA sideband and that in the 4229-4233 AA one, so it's -3.8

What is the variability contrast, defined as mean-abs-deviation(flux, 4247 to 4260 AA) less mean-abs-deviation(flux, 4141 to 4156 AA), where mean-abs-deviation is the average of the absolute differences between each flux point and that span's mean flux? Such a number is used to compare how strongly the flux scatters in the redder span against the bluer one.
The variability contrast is -1.1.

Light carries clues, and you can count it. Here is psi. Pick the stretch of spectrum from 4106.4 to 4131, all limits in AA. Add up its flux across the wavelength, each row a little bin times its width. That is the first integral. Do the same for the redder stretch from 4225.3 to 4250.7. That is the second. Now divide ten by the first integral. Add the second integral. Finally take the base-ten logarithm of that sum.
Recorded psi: 2.710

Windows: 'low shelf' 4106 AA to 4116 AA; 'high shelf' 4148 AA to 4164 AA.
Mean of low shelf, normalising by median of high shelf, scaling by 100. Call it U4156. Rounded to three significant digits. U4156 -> 102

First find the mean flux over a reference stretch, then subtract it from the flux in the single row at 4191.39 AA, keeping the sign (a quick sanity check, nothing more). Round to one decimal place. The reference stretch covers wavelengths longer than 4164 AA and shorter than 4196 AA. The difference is -0.4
